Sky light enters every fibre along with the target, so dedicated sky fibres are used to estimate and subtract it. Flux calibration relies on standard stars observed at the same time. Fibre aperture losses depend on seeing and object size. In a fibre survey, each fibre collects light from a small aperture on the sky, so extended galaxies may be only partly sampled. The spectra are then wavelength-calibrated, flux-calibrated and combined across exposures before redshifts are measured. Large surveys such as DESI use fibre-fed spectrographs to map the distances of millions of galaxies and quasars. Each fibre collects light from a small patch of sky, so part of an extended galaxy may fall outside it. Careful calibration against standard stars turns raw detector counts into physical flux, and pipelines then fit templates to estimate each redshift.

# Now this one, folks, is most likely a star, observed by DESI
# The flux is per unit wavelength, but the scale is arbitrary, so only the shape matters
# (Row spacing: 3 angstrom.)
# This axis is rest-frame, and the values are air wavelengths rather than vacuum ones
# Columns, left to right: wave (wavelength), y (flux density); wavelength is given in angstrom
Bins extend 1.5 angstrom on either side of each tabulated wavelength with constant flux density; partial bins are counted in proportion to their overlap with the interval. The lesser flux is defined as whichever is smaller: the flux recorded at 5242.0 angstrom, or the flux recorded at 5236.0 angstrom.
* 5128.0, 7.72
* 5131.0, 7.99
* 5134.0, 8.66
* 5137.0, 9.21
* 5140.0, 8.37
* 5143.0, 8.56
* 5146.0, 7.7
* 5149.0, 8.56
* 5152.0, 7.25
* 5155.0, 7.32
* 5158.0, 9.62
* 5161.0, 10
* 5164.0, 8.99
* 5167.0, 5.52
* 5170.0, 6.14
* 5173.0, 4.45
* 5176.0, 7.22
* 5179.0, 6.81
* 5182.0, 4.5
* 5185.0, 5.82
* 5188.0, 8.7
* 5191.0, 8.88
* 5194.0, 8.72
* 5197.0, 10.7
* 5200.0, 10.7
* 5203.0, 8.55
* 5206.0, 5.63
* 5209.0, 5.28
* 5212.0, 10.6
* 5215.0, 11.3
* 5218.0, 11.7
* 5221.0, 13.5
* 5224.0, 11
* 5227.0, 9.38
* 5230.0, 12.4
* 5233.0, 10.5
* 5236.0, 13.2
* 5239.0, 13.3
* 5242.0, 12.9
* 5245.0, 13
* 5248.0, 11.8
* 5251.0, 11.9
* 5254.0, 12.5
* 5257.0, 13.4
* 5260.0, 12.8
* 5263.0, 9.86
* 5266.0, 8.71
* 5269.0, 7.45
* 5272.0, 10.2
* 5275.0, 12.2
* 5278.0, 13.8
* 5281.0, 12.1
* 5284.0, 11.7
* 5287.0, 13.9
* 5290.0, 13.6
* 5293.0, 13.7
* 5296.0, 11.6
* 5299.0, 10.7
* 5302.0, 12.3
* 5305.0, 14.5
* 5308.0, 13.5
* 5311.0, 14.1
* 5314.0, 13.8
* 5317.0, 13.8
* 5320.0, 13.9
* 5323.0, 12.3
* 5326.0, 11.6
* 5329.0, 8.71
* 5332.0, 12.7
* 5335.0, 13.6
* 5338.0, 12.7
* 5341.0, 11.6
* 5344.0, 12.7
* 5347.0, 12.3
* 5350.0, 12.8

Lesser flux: 12.9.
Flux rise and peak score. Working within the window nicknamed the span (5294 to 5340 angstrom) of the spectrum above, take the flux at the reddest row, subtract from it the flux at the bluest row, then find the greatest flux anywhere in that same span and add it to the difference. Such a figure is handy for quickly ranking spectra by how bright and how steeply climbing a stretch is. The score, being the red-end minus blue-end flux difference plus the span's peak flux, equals 16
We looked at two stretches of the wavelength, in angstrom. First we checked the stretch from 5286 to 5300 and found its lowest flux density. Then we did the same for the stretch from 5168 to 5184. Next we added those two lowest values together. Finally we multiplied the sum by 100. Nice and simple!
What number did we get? 1515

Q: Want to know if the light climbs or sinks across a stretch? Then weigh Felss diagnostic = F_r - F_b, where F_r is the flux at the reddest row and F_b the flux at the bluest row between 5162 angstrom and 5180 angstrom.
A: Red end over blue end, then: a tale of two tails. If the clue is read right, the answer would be -2.2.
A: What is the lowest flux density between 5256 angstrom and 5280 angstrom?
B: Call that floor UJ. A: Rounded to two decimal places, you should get 7.45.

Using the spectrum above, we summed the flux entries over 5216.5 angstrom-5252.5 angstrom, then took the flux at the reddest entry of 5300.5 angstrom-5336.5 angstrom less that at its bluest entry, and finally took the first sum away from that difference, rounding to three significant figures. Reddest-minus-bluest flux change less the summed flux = -143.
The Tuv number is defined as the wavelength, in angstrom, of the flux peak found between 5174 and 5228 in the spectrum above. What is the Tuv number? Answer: 5221.0 angstrom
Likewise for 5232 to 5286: 5278.0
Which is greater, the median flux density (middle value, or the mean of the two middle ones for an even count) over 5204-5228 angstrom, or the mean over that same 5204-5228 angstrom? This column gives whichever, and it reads 10.8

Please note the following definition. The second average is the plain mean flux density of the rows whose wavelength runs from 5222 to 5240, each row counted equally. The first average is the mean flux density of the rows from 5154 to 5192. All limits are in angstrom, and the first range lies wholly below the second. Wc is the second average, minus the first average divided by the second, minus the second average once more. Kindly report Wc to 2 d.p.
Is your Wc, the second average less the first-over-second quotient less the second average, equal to -0.62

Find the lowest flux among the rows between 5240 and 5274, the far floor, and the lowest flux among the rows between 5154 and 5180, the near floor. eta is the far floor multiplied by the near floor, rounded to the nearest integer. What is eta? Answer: 33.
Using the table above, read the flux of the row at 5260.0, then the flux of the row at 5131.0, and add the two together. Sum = 20.8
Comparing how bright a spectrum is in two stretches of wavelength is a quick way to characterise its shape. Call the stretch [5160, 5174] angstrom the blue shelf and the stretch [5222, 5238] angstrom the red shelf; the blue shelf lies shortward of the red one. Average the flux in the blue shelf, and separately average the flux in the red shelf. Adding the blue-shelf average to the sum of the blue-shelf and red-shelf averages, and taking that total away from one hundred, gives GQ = 75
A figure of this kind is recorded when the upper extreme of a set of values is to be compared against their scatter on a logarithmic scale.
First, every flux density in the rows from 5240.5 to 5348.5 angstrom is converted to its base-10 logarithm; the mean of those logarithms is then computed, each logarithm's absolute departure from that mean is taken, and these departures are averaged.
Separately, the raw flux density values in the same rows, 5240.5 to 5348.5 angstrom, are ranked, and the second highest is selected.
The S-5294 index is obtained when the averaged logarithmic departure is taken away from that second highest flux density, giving 14.1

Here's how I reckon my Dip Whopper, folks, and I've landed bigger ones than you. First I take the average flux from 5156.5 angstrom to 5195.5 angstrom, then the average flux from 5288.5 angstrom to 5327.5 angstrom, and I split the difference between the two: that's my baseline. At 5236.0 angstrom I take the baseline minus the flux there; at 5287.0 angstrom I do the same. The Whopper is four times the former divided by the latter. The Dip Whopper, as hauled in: 3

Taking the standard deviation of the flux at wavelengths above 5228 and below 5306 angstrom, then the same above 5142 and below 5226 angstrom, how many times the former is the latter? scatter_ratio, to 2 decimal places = 1.40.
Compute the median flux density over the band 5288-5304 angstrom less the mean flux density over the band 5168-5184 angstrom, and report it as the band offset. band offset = 6.5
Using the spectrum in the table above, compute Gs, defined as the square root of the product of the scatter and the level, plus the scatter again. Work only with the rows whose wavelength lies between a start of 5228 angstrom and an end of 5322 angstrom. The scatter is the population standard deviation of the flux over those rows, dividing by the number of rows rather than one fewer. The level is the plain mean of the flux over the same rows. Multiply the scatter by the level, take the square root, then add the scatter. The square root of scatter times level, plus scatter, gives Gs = 6.1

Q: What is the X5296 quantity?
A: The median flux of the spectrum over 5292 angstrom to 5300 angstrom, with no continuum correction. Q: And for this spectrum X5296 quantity 12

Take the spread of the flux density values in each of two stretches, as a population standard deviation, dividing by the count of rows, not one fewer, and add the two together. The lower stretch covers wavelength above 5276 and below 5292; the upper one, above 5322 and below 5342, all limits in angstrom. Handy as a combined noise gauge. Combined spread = 2.4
